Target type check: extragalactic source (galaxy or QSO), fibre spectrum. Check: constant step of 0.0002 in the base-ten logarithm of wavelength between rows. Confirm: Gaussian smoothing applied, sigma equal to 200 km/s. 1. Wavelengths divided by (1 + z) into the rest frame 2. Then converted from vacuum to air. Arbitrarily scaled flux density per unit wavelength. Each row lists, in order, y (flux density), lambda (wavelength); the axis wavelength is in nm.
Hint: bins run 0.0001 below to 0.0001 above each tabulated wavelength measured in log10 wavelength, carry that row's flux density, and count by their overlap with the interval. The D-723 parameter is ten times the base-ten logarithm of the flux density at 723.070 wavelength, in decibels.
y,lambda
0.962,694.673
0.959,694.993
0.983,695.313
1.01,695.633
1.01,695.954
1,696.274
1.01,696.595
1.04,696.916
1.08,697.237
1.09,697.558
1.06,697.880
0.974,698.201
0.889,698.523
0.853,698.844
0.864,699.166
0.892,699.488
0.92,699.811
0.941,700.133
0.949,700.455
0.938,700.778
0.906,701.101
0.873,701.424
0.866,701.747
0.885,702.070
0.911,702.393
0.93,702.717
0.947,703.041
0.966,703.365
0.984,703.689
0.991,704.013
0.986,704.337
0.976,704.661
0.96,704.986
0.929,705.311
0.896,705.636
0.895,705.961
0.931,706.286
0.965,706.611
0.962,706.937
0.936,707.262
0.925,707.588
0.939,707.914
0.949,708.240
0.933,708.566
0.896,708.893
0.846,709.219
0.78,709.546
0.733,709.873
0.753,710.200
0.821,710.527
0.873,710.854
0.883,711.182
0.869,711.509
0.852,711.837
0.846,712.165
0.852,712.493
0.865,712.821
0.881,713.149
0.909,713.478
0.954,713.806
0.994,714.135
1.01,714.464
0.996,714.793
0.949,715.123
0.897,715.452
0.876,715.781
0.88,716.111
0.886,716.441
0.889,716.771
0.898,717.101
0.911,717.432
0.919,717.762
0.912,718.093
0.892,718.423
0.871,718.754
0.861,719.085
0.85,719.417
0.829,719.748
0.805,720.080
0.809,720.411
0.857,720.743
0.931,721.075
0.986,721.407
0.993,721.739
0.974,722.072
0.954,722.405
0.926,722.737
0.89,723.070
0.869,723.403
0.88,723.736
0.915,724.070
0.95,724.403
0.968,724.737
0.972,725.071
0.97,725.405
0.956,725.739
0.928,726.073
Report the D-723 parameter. -0.51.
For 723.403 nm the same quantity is -0.61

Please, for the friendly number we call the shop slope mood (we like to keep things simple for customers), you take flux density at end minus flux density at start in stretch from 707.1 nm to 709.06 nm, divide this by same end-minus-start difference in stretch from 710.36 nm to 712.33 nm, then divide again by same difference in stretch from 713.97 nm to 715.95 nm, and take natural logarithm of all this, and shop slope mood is 2.6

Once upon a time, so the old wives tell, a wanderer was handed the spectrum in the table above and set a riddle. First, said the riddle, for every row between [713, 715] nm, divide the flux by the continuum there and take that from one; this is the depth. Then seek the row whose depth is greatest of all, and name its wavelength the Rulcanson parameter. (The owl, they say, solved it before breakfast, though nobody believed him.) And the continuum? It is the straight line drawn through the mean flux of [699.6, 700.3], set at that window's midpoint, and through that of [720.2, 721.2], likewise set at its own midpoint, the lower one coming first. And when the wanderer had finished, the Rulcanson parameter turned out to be 713.149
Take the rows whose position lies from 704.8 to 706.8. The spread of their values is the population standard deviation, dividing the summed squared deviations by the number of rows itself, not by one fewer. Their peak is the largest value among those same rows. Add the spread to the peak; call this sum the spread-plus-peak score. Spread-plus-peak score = 0.99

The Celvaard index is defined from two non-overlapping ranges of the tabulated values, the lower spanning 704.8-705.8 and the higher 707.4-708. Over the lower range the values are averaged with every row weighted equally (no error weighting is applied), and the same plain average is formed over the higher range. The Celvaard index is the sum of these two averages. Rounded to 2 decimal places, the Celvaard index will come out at 1.86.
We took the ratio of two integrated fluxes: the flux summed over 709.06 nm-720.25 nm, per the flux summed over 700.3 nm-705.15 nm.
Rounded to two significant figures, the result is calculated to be 2.1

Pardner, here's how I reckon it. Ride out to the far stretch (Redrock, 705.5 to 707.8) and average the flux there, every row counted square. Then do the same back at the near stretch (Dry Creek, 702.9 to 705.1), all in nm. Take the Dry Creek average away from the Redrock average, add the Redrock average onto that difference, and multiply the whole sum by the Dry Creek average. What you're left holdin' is 0.86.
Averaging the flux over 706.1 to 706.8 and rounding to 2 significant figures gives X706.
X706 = 0.95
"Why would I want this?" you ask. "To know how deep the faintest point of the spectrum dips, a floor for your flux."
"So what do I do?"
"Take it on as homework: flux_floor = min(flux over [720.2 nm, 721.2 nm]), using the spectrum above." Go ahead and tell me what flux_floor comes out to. 0.809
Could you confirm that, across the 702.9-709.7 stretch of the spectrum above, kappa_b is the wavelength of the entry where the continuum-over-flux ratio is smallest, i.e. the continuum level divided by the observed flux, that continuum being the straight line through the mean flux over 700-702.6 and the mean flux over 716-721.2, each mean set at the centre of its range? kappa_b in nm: 704.013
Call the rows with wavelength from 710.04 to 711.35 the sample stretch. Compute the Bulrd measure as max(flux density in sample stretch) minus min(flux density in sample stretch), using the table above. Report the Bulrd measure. 0.13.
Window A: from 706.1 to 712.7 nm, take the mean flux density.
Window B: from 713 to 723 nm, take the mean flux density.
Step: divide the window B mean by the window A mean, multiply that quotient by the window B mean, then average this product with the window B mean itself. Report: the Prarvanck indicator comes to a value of 0.93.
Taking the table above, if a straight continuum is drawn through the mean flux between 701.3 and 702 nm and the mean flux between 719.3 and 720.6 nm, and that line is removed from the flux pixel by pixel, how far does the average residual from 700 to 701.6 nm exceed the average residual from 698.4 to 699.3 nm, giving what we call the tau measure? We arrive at 0.06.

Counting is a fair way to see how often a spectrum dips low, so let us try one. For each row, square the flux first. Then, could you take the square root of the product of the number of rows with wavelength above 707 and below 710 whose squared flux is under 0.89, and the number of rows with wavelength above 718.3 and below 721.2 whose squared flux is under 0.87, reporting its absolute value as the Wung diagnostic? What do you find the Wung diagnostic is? 8.5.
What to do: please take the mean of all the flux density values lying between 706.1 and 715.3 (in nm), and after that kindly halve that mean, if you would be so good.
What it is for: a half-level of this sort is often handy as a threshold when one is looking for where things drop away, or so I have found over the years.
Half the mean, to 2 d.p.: 0.45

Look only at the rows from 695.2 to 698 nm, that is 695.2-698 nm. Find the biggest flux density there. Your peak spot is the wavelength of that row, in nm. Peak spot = 697.558 nm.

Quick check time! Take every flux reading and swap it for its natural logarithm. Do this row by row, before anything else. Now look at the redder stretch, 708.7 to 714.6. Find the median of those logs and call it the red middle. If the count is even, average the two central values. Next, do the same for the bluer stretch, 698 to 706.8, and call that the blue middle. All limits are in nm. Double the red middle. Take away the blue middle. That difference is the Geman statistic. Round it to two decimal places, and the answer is -0.21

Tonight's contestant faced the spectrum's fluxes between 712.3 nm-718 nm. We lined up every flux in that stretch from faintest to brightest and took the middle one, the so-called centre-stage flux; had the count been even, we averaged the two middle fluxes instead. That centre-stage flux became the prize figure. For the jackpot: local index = 0.90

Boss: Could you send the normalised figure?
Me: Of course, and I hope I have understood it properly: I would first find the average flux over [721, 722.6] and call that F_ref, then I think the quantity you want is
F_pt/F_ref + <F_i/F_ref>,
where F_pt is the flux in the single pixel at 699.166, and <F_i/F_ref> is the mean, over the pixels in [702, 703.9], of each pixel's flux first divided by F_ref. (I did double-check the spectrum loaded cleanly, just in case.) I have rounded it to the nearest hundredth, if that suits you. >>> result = 1.86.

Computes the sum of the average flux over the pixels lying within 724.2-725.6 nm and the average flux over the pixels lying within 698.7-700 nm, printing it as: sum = 1.85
